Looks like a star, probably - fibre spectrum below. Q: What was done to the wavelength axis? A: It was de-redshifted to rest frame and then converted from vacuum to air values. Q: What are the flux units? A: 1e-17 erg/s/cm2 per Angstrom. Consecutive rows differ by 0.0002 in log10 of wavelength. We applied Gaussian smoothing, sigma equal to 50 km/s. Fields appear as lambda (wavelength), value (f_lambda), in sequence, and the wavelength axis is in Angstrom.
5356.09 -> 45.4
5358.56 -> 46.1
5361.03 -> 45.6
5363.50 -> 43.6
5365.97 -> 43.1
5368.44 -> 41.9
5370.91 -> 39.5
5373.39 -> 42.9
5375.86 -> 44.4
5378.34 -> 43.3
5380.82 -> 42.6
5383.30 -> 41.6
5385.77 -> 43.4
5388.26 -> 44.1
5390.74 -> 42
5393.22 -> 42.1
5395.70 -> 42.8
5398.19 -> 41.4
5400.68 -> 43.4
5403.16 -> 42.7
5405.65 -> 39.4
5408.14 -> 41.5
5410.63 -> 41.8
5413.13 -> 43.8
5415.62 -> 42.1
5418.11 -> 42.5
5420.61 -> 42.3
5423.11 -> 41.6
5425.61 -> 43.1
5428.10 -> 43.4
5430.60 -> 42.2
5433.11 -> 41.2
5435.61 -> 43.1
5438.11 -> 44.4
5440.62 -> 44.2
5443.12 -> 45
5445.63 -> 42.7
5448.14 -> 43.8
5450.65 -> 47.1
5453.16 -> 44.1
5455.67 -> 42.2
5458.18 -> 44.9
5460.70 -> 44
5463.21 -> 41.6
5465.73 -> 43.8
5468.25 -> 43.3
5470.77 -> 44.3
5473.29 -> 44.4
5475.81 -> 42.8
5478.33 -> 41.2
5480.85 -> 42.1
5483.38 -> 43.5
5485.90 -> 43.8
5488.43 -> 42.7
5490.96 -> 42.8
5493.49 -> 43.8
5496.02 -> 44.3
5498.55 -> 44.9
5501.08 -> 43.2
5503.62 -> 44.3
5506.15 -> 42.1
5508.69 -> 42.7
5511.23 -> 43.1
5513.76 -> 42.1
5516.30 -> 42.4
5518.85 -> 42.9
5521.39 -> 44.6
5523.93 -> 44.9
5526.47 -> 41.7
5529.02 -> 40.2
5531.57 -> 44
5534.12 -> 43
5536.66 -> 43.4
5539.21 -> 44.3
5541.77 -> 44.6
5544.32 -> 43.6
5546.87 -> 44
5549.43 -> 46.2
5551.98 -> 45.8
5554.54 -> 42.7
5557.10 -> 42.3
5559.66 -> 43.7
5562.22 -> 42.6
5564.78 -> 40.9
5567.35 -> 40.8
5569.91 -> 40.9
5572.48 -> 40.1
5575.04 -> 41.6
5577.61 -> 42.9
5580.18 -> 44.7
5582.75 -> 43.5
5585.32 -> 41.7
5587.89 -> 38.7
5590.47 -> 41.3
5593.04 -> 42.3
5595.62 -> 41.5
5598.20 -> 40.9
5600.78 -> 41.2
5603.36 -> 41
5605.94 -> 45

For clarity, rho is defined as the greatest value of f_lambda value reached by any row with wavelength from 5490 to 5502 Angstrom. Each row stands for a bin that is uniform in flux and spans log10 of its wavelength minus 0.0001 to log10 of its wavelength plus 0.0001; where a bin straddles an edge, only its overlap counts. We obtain 44.9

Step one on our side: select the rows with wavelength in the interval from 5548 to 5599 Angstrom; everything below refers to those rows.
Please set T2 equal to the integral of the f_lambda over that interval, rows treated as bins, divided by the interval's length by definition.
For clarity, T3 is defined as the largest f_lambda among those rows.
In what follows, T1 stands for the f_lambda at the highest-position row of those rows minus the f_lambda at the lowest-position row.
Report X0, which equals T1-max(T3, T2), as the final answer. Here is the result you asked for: -51.5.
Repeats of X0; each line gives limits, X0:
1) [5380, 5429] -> -43.3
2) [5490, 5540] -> -43.4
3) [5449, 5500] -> -49.3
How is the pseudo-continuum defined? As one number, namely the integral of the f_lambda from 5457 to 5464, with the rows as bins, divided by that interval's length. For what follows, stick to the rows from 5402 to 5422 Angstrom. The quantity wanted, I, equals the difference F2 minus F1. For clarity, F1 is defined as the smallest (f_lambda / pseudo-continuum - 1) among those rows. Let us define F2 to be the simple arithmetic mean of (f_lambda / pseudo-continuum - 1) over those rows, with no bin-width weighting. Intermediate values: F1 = -0.096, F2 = -0.04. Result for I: 0.060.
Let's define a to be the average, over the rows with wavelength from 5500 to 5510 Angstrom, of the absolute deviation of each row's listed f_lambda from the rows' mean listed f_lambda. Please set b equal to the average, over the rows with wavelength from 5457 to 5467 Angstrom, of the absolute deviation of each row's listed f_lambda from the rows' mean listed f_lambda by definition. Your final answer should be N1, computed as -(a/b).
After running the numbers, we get -0.7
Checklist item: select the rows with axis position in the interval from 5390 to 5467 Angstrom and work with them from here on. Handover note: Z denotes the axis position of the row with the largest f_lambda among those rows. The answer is 5450.65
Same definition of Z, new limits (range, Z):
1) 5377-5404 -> 5388.26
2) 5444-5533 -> 5450.65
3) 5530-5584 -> 5549.43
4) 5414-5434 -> 5428.10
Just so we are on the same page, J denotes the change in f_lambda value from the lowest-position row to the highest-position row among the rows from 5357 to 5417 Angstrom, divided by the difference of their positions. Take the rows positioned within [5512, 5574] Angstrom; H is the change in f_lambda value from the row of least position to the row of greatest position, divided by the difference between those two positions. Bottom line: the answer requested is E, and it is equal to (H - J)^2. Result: 0.0013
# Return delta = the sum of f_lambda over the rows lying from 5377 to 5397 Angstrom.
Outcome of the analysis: 342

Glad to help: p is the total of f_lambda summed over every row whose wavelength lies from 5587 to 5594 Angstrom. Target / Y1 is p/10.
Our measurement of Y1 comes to 12.2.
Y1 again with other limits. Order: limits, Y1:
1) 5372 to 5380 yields 13.1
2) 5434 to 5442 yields 13.2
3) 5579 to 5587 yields 13.0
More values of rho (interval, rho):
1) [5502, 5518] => 44.3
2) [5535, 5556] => 46.2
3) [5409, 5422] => 43.8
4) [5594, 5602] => 41.5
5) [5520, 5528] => 44.9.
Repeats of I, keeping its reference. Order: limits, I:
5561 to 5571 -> 0.011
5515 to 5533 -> 0.063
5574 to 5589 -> 0.080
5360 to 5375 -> 0.075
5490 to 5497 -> 0.019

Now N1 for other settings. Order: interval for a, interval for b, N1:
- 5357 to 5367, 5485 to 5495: -2.4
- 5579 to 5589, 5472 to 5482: -2.0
